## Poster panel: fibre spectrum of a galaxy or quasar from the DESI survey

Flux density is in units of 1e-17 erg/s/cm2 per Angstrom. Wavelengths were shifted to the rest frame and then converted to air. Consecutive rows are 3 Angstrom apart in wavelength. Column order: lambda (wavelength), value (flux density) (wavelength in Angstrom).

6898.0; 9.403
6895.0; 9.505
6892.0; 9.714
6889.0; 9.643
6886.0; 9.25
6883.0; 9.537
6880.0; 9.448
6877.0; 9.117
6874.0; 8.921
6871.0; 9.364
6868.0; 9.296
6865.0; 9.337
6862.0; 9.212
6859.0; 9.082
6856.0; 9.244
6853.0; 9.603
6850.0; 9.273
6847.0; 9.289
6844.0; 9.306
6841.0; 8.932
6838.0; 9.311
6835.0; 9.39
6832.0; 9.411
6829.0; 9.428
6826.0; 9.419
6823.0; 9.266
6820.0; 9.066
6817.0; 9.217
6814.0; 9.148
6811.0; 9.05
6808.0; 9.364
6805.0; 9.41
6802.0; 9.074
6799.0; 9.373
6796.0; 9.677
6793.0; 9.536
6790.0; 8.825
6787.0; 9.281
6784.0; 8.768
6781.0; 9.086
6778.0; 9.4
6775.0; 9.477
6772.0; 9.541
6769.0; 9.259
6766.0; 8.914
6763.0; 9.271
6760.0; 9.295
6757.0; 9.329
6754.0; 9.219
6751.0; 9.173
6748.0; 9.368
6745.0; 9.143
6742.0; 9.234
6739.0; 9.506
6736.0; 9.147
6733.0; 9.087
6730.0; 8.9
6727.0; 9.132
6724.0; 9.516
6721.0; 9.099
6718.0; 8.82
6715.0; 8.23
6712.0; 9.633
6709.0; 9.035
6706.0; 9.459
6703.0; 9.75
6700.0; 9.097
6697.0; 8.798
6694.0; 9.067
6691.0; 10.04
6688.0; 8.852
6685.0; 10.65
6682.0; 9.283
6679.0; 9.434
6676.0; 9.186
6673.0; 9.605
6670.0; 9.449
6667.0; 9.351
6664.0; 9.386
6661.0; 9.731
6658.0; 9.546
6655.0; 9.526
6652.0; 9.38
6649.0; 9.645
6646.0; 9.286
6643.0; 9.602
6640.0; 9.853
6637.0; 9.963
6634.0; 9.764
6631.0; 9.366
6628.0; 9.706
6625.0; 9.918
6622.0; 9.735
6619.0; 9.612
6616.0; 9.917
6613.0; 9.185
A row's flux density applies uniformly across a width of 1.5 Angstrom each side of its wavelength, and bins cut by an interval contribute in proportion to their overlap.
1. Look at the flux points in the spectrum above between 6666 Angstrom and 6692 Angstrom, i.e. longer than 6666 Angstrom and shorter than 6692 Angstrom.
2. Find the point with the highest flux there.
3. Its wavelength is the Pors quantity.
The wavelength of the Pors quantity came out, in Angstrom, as 6685.0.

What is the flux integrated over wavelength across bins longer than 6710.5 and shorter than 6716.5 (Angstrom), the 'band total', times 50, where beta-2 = 2679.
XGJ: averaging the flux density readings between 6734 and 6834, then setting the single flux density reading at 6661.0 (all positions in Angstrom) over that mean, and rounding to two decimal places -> 1.05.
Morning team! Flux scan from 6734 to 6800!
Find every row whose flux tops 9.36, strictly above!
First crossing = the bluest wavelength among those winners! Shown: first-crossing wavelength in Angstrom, 6739.0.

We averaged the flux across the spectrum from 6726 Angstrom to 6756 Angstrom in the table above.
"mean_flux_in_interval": 9.19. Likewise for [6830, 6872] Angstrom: 9.29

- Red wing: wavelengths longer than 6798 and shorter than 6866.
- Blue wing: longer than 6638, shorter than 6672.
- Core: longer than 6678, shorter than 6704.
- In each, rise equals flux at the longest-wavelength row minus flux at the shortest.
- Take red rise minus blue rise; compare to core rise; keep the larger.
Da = 0.37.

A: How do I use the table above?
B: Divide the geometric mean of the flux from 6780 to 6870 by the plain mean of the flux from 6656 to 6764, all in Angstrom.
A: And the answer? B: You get 0.995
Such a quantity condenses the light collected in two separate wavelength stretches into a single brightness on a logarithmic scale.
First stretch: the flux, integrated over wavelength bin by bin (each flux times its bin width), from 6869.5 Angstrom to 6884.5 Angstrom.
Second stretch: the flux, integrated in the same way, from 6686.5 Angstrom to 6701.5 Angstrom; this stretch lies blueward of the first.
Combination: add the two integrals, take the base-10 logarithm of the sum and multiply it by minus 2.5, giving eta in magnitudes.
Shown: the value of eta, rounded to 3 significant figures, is -6.11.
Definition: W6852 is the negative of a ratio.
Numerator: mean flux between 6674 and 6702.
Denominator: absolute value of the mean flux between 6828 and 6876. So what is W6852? -1.01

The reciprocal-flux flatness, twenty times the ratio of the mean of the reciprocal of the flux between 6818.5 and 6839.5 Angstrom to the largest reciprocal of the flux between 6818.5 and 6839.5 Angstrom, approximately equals 19.44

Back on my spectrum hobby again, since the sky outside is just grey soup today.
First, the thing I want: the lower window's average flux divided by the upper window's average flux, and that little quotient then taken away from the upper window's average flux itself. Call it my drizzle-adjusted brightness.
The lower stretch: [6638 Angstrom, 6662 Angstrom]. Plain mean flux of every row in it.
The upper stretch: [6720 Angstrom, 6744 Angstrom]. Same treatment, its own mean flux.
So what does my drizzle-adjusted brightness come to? 8.163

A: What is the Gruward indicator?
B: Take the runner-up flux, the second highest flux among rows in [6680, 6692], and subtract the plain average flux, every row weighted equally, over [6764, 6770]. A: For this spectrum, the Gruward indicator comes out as 1.0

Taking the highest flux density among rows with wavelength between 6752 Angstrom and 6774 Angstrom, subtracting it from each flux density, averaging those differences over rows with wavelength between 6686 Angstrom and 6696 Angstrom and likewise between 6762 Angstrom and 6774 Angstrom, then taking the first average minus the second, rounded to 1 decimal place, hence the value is 0.1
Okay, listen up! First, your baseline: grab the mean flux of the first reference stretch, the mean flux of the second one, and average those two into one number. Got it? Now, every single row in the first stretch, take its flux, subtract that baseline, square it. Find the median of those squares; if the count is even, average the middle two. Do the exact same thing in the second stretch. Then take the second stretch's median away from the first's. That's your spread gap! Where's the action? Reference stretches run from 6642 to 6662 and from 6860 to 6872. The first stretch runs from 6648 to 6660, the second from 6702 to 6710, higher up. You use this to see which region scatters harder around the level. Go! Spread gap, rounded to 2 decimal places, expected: -0.10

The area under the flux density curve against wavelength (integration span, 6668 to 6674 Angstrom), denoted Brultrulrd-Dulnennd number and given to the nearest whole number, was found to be 57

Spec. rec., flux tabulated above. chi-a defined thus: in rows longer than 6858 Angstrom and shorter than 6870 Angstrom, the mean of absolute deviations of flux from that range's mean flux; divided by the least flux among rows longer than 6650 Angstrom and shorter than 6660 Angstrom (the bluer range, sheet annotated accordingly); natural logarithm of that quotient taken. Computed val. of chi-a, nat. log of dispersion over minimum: -4.7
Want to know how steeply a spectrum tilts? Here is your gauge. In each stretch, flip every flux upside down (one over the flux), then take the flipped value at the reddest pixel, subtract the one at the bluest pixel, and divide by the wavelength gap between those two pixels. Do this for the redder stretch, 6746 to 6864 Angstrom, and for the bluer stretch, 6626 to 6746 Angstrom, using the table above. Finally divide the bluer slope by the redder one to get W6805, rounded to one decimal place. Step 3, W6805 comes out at 3.4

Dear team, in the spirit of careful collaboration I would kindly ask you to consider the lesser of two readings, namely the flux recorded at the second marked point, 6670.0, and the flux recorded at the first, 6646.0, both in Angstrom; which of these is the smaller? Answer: 9.29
